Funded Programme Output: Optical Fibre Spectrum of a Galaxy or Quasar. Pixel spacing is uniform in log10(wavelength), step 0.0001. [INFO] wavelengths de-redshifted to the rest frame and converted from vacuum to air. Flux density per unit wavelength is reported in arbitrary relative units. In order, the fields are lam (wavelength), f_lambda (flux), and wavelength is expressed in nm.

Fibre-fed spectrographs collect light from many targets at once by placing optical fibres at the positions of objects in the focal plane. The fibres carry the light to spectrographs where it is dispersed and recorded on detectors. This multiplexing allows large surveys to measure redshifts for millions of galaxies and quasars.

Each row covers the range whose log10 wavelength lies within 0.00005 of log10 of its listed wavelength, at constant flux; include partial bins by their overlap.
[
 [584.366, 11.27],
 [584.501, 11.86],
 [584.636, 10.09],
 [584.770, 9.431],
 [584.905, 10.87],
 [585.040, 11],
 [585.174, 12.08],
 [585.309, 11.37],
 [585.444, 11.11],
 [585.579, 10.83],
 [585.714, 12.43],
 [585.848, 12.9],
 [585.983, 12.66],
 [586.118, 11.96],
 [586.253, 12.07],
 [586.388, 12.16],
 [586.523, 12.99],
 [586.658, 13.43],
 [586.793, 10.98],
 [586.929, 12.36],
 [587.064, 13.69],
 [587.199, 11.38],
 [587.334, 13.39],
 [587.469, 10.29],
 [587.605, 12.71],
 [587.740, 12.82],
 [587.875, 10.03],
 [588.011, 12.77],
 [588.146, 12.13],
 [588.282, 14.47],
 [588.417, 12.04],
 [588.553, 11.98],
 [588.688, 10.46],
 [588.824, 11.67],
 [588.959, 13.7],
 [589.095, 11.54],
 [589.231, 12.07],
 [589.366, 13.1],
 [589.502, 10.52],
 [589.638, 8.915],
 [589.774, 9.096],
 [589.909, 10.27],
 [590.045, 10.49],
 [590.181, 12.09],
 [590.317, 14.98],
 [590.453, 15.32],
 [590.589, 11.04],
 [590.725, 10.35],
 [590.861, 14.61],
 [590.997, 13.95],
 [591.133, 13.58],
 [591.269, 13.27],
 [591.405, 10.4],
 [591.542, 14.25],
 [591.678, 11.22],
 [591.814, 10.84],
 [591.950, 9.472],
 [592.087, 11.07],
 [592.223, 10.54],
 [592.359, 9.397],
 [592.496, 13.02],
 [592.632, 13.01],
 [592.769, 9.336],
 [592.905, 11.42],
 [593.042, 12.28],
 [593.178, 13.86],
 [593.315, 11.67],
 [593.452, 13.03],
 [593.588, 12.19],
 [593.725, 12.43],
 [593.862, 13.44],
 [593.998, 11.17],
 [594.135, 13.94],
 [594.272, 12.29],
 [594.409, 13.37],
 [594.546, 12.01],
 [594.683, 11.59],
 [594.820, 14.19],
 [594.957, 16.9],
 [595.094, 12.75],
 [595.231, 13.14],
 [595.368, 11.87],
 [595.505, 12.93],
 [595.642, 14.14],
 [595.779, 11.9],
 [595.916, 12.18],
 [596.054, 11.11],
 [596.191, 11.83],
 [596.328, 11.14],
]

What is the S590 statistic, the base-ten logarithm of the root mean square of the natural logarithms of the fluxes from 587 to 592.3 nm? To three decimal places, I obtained 0.394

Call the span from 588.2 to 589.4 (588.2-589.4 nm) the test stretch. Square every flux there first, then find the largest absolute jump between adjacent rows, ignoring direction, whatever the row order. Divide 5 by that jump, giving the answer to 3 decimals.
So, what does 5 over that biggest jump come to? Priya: 0.078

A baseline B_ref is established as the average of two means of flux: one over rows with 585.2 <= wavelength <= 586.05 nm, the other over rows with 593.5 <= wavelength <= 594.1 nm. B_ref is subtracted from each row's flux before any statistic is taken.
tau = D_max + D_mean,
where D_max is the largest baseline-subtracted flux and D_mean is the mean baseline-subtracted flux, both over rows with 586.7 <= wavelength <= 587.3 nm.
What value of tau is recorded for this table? 1.6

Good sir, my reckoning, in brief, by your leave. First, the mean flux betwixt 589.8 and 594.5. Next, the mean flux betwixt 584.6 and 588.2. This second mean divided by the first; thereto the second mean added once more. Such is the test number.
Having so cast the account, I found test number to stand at 12.8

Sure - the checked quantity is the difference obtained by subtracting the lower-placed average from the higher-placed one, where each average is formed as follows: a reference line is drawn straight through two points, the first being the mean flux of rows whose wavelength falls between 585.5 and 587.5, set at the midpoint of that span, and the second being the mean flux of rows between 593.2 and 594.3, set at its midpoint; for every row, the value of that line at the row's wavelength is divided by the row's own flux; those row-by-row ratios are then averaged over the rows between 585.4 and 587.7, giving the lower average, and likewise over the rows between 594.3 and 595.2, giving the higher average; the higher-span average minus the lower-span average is -0.06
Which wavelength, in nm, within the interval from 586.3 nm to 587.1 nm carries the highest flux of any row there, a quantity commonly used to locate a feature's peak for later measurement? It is 587.064 nm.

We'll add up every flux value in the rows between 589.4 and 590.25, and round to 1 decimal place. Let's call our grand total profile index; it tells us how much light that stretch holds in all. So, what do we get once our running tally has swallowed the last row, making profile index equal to 61.4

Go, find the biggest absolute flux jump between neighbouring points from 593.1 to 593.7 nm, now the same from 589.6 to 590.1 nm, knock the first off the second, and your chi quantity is -1.02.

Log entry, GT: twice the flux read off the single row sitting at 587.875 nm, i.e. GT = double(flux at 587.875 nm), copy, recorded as 20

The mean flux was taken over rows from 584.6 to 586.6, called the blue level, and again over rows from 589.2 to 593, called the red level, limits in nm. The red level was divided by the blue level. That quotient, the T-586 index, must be 1.01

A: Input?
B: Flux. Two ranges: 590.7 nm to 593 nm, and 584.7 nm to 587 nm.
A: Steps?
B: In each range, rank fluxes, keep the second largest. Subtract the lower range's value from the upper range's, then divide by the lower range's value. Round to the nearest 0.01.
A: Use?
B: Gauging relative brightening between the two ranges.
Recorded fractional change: 0.10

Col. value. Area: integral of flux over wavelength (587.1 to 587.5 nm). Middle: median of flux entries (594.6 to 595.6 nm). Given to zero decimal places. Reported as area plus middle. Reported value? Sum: 18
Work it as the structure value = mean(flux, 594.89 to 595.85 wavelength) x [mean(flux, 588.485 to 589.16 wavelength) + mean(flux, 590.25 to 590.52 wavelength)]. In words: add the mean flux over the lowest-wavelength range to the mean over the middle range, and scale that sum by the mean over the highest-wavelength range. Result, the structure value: 361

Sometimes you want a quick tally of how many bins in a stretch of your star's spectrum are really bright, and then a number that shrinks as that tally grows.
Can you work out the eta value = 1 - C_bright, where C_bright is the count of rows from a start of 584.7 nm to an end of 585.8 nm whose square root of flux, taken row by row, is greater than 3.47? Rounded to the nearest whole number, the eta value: -1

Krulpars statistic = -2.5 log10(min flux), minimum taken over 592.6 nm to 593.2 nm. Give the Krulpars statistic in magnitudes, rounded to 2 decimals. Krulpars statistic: -2.43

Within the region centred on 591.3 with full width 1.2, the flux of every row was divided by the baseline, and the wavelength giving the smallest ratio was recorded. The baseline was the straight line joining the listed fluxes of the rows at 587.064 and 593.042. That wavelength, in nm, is 590.725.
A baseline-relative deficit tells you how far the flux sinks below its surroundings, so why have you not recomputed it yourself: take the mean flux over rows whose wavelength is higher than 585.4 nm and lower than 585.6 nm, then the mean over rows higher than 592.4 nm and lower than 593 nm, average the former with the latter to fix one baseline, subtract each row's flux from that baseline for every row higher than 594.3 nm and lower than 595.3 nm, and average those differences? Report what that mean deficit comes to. -2.1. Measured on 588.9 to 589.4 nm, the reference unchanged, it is -1.3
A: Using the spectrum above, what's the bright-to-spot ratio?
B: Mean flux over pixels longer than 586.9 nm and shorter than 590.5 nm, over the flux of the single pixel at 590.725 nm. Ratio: 1.16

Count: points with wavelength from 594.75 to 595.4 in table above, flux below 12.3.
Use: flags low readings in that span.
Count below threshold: 1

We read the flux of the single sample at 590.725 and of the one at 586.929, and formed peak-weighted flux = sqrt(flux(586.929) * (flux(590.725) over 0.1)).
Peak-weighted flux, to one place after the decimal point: 35.8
